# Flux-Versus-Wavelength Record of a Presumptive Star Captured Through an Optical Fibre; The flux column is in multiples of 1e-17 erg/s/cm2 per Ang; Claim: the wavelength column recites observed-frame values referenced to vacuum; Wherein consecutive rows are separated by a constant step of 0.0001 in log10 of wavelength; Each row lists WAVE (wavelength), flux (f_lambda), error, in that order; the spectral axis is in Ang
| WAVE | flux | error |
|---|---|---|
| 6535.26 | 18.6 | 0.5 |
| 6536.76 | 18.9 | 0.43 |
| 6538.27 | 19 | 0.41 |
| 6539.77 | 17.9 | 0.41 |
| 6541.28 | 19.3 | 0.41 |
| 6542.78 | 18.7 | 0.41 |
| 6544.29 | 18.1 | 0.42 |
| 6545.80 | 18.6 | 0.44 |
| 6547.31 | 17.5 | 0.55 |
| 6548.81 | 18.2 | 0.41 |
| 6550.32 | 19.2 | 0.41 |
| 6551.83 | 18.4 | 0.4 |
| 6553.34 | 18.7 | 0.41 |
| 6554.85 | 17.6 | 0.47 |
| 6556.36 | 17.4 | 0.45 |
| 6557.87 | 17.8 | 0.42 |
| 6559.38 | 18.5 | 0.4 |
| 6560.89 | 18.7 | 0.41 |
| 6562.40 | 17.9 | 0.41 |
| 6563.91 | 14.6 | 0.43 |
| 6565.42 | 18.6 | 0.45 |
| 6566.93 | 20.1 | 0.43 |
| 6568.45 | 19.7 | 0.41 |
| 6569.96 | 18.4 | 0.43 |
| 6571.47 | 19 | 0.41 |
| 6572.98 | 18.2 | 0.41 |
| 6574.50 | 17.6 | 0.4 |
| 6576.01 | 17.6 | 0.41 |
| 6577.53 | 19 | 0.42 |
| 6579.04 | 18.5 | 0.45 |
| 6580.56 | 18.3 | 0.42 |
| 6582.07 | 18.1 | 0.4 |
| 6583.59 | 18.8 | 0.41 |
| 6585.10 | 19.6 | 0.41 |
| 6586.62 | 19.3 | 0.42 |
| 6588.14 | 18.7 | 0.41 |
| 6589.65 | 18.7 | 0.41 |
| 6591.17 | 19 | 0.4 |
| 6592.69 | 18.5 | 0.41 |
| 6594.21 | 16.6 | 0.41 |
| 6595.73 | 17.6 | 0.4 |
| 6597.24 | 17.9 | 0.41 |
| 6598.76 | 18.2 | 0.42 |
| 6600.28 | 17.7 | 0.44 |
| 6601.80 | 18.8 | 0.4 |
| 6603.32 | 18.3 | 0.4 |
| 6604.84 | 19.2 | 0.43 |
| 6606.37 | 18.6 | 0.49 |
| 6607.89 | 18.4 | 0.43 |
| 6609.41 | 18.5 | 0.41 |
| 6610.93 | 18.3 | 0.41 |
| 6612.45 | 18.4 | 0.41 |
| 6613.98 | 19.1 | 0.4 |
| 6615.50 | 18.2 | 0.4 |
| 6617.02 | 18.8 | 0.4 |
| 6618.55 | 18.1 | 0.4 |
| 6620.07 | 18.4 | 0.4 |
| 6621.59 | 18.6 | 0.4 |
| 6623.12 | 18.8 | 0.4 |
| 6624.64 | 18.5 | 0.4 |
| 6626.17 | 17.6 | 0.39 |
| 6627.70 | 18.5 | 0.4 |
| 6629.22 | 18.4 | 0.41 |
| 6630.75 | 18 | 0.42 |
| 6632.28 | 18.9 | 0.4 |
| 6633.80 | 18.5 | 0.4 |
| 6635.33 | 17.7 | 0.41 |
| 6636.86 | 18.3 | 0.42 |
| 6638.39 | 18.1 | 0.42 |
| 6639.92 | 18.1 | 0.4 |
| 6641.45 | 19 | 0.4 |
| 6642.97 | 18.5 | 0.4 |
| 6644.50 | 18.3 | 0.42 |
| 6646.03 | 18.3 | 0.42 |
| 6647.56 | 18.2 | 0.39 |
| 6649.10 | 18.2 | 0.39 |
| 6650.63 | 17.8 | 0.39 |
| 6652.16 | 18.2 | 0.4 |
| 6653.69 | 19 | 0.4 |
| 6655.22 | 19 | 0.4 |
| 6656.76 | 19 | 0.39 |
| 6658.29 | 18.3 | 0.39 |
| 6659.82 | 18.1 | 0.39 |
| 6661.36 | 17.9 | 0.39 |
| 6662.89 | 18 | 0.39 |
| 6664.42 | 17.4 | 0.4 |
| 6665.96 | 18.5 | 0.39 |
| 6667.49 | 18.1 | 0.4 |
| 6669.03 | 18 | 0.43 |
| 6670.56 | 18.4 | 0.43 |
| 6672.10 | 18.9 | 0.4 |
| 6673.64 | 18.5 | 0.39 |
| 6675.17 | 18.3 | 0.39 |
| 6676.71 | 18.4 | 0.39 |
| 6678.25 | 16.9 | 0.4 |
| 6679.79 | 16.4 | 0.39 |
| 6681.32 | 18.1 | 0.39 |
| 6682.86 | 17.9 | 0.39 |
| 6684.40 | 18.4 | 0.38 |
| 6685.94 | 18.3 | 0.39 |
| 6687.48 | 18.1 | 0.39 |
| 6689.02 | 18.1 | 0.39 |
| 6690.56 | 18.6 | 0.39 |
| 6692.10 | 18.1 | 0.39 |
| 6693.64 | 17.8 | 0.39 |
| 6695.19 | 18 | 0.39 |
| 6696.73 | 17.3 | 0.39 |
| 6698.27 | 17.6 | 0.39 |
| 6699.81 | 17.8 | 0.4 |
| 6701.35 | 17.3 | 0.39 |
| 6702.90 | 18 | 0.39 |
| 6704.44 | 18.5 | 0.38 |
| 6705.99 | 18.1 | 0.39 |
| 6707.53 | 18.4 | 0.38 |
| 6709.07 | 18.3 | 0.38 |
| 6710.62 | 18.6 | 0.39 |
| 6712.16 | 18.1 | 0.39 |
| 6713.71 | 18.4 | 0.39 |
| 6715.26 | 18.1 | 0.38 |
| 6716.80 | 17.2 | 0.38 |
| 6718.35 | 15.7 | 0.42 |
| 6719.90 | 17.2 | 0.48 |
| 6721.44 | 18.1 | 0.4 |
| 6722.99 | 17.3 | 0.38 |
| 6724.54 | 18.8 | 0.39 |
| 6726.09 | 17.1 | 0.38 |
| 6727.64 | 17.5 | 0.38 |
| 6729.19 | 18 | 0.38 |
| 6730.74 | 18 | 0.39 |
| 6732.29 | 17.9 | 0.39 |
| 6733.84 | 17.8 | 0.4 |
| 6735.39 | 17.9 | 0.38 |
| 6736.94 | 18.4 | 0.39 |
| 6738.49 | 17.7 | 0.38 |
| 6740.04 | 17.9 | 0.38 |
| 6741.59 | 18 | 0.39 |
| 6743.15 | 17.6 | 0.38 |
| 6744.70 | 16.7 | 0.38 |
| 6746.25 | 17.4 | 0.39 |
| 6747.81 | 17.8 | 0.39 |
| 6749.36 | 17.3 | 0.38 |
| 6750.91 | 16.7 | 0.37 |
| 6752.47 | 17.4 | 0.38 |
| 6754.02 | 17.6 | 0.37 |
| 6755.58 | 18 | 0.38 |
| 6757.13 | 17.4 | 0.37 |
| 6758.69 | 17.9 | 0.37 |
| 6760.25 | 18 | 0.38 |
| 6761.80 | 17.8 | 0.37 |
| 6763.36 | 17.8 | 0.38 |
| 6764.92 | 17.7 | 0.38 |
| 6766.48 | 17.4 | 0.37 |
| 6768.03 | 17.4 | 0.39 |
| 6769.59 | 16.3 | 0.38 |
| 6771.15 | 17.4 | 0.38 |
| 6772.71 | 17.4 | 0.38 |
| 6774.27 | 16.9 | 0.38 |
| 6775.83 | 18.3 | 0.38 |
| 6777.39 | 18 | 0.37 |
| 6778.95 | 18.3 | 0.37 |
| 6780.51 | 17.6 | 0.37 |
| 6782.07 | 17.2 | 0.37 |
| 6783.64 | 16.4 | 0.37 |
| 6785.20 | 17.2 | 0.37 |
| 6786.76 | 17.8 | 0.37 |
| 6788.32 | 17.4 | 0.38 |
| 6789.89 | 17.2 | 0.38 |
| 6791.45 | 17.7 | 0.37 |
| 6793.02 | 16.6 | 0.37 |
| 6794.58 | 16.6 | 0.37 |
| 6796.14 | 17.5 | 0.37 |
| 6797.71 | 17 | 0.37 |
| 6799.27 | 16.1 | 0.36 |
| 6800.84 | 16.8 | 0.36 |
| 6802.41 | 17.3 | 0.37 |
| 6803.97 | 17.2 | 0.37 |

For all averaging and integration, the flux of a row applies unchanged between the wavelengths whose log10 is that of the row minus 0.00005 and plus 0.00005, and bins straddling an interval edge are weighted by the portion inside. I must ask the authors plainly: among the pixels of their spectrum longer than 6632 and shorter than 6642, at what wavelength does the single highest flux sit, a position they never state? 6641.45 Ang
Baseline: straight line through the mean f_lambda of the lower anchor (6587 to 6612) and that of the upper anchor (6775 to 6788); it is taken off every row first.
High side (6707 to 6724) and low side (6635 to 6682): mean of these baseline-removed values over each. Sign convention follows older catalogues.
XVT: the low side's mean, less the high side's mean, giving 0.20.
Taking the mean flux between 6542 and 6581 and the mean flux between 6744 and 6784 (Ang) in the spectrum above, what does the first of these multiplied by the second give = 319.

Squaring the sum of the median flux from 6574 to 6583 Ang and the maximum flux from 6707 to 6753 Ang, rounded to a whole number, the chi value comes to 1369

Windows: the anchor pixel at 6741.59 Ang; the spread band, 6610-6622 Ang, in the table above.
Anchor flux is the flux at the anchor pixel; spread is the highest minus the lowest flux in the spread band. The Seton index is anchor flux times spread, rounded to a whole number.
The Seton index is 18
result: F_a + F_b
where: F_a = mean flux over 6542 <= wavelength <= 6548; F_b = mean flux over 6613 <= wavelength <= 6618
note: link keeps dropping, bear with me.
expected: 36.9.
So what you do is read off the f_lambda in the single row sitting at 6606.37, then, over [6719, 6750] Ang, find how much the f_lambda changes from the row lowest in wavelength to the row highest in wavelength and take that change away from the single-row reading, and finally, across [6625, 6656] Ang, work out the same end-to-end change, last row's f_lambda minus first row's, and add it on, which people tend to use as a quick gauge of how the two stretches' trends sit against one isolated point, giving 19.9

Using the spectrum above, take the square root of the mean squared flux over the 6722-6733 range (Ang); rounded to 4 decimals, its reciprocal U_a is 0.0562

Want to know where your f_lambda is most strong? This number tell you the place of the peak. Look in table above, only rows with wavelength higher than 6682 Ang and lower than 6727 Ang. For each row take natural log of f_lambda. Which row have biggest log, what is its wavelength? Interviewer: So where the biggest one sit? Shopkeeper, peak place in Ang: 6724.54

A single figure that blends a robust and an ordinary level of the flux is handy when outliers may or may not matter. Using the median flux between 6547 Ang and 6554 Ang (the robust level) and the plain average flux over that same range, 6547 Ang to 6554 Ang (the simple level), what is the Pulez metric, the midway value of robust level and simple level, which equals 18.4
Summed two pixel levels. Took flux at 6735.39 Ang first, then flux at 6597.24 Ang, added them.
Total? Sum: 35.8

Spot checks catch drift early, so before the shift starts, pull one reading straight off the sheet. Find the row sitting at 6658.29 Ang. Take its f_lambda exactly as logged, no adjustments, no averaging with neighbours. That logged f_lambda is 18.3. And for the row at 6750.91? 16.7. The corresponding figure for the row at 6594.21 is 16.6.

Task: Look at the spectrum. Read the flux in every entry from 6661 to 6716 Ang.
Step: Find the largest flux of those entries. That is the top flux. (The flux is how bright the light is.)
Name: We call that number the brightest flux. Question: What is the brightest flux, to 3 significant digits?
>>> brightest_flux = 18.9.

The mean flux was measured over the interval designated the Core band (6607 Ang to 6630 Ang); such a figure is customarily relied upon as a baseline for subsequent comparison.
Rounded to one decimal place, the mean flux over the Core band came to 18.4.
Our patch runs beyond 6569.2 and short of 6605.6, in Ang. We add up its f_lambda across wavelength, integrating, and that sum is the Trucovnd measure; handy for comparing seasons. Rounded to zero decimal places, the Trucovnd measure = 670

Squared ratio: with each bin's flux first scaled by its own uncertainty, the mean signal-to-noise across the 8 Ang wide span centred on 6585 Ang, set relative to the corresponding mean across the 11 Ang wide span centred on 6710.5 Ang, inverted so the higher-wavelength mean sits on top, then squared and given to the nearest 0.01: 1.06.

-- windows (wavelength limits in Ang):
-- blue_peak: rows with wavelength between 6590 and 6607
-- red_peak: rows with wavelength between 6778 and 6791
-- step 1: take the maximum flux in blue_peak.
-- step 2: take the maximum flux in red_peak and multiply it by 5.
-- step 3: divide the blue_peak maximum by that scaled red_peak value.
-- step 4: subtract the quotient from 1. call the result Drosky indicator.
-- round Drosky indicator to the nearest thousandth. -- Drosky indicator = 0.790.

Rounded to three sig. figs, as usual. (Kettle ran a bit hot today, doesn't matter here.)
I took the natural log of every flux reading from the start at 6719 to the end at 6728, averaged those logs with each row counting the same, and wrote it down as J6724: 2.87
